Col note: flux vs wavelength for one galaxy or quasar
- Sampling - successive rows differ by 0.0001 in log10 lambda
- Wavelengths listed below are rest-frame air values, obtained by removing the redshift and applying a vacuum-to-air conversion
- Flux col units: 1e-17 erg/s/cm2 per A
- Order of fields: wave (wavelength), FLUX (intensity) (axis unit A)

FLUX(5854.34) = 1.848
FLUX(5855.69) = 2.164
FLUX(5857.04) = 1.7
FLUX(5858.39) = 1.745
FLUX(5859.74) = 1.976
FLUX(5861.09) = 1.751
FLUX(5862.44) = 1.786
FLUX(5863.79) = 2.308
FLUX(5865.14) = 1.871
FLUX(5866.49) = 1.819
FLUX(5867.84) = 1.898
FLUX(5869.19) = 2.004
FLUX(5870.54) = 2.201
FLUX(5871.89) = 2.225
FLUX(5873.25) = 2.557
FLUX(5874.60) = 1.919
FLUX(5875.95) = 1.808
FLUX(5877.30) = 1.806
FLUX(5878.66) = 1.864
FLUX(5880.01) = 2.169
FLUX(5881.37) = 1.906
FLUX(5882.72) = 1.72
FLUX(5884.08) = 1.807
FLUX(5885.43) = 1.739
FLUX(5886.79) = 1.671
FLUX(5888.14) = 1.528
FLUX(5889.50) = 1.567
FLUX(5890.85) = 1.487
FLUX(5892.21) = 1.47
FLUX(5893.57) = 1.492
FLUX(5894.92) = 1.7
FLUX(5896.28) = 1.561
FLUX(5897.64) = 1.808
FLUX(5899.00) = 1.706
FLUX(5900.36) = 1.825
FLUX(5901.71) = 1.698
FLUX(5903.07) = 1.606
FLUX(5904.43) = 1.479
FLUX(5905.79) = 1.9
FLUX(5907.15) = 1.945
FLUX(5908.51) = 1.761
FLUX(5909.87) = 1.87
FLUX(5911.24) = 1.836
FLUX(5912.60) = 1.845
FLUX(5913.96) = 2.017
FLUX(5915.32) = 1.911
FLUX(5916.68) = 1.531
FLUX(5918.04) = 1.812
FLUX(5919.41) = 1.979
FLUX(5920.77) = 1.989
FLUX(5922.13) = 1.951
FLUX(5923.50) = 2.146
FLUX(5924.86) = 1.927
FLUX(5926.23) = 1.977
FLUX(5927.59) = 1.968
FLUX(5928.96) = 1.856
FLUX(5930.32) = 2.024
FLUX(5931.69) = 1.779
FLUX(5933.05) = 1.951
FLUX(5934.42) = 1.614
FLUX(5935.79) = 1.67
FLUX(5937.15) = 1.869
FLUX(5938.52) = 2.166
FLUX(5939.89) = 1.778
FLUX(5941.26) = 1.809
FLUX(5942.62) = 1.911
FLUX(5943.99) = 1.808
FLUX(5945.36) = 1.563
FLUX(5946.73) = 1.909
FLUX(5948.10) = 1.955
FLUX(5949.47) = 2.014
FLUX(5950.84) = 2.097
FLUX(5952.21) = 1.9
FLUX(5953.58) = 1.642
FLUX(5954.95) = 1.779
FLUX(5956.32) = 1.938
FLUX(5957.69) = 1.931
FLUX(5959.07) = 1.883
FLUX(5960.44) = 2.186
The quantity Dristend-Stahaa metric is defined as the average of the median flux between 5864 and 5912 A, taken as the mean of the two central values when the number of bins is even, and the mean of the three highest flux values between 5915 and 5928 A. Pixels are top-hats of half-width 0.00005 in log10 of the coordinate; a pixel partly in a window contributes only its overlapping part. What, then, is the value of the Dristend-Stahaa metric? 1.92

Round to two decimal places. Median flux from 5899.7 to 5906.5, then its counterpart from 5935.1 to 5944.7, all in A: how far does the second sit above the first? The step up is 0.11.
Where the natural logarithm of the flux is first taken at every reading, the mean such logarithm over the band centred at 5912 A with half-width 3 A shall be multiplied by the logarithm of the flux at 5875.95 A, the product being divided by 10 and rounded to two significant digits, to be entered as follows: 0.038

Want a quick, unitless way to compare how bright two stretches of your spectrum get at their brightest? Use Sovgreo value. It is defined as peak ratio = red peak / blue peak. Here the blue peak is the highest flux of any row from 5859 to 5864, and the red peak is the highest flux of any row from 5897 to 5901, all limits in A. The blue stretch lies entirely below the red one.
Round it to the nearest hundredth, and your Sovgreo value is 0.79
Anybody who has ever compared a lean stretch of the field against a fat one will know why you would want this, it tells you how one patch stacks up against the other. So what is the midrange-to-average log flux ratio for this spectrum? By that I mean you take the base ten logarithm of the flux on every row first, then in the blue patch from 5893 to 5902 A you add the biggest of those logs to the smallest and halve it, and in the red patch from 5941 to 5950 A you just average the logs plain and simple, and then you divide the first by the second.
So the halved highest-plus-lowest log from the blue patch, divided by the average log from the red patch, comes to 0.82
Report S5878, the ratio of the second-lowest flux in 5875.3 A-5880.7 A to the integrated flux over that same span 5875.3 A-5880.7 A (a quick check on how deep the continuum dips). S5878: 0.175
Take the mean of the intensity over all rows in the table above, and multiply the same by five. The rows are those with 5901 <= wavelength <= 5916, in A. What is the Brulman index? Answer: 9.03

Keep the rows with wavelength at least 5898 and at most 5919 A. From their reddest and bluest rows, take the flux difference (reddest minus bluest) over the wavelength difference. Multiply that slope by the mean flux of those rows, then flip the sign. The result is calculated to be -0.010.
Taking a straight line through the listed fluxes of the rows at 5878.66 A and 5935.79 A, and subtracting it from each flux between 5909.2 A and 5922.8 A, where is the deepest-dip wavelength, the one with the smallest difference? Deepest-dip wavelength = 5916.68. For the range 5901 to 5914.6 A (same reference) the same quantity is 5904.43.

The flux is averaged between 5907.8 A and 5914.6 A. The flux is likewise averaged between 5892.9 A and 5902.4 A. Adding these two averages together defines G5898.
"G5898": 3.55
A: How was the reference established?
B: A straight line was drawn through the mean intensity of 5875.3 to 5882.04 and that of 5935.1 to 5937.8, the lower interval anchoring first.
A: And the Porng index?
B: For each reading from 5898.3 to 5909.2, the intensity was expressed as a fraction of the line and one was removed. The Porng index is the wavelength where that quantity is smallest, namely 5904.43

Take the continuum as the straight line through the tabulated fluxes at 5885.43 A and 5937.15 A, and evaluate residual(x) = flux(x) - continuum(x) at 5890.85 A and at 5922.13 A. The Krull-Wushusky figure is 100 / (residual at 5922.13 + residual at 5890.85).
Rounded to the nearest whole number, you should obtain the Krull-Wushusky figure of -686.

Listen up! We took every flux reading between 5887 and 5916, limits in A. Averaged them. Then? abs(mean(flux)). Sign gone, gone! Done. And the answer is 1.71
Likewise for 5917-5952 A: 1.90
